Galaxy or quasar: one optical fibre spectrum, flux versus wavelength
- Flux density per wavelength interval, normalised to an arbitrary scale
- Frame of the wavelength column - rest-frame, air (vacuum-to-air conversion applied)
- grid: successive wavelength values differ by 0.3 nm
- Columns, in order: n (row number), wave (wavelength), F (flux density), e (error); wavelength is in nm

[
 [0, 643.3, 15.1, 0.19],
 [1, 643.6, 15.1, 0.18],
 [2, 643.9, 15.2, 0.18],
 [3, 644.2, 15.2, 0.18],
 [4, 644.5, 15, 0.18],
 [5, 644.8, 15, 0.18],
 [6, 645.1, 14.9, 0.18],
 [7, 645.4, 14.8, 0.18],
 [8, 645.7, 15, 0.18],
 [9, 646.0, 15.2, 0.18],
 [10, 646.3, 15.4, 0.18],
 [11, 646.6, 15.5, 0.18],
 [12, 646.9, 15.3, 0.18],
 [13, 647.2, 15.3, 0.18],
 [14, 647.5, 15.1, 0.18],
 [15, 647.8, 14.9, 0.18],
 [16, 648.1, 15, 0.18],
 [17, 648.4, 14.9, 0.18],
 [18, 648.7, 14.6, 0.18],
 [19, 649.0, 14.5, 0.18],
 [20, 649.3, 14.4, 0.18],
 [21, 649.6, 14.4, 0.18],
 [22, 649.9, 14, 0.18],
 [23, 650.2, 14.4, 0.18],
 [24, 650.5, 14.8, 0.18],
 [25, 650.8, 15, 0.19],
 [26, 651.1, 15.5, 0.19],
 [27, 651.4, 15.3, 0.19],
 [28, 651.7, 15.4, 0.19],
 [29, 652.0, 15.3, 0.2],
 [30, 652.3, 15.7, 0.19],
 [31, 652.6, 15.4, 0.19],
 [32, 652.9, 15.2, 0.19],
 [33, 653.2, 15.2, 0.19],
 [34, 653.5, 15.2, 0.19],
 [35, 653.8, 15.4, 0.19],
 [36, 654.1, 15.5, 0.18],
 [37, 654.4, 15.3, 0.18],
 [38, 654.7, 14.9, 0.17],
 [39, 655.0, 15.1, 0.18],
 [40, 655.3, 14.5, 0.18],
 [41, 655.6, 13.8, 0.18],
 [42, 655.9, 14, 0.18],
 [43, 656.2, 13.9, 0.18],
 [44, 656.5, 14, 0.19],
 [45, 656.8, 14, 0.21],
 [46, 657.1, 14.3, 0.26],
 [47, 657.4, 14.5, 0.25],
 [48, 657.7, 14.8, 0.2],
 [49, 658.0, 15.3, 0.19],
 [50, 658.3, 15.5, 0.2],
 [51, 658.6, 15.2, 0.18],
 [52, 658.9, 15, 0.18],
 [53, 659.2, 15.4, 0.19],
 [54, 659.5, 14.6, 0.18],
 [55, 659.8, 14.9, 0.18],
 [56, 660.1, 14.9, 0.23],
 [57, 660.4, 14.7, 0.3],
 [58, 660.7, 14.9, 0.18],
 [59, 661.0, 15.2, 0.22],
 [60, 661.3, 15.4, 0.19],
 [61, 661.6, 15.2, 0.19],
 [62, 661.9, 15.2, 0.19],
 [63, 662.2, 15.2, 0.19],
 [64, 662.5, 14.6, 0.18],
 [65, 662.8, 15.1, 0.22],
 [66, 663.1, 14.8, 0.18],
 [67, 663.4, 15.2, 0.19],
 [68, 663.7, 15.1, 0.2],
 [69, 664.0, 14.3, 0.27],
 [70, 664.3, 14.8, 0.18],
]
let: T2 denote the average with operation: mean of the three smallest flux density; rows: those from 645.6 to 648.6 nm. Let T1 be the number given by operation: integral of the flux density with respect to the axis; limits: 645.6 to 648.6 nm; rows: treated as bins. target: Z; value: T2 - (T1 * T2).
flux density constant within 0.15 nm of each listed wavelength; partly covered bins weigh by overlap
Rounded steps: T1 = 45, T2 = 14.9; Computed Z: -664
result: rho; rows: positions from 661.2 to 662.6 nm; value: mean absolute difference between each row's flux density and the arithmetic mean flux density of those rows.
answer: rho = 0.21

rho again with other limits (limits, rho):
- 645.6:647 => 0.14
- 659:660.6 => 0.20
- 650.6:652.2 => 0.12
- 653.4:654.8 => 0.17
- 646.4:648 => 0.18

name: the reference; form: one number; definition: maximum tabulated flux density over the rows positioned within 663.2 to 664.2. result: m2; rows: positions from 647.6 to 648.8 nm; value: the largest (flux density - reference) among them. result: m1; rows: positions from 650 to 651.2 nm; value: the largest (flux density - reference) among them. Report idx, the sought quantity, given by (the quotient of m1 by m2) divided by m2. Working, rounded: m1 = 0.3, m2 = -0.2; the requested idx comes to 7.5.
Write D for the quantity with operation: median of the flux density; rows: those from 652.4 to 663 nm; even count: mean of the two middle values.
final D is 15.1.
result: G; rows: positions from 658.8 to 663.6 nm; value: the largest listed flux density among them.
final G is 15.4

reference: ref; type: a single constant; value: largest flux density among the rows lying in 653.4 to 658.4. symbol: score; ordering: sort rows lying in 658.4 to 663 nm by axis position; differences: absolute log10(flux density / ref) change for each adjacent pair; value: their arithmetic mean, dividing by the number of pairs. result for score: 0.0081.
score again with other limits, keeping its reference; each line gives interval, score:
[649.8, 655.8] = 0.0080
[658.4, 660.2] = 0.0098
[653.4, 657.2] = 0.0077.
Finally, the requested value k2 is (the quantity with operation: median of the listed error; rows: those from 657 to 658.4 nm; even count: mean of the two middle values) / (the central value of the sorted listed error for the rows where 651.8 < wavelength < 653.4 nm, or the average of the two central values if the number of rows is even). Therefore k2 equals 1.05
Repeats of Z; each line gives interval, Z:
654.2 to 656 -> -358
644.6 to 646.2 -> -343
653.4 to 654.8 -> -308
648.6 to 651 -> -483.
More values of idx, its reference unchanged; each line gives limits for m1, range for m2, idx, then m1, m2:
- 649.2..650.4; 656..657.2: -1.0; -0.8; -0.9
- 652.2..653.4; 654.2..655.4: 50.0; 0.5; 0.1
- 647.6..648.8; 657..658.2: -20.0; -0.2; 0.1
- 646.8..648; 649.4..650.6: 0.6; 0.1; -0.4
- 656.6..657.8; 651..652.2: -4.4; -0.4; 0.3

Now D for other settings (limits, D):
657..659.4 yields 15.1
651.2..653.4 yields 15.3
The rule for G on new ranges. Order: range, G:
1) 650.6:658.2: 15.7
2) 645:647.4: 15.5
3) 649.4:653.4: 15.7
